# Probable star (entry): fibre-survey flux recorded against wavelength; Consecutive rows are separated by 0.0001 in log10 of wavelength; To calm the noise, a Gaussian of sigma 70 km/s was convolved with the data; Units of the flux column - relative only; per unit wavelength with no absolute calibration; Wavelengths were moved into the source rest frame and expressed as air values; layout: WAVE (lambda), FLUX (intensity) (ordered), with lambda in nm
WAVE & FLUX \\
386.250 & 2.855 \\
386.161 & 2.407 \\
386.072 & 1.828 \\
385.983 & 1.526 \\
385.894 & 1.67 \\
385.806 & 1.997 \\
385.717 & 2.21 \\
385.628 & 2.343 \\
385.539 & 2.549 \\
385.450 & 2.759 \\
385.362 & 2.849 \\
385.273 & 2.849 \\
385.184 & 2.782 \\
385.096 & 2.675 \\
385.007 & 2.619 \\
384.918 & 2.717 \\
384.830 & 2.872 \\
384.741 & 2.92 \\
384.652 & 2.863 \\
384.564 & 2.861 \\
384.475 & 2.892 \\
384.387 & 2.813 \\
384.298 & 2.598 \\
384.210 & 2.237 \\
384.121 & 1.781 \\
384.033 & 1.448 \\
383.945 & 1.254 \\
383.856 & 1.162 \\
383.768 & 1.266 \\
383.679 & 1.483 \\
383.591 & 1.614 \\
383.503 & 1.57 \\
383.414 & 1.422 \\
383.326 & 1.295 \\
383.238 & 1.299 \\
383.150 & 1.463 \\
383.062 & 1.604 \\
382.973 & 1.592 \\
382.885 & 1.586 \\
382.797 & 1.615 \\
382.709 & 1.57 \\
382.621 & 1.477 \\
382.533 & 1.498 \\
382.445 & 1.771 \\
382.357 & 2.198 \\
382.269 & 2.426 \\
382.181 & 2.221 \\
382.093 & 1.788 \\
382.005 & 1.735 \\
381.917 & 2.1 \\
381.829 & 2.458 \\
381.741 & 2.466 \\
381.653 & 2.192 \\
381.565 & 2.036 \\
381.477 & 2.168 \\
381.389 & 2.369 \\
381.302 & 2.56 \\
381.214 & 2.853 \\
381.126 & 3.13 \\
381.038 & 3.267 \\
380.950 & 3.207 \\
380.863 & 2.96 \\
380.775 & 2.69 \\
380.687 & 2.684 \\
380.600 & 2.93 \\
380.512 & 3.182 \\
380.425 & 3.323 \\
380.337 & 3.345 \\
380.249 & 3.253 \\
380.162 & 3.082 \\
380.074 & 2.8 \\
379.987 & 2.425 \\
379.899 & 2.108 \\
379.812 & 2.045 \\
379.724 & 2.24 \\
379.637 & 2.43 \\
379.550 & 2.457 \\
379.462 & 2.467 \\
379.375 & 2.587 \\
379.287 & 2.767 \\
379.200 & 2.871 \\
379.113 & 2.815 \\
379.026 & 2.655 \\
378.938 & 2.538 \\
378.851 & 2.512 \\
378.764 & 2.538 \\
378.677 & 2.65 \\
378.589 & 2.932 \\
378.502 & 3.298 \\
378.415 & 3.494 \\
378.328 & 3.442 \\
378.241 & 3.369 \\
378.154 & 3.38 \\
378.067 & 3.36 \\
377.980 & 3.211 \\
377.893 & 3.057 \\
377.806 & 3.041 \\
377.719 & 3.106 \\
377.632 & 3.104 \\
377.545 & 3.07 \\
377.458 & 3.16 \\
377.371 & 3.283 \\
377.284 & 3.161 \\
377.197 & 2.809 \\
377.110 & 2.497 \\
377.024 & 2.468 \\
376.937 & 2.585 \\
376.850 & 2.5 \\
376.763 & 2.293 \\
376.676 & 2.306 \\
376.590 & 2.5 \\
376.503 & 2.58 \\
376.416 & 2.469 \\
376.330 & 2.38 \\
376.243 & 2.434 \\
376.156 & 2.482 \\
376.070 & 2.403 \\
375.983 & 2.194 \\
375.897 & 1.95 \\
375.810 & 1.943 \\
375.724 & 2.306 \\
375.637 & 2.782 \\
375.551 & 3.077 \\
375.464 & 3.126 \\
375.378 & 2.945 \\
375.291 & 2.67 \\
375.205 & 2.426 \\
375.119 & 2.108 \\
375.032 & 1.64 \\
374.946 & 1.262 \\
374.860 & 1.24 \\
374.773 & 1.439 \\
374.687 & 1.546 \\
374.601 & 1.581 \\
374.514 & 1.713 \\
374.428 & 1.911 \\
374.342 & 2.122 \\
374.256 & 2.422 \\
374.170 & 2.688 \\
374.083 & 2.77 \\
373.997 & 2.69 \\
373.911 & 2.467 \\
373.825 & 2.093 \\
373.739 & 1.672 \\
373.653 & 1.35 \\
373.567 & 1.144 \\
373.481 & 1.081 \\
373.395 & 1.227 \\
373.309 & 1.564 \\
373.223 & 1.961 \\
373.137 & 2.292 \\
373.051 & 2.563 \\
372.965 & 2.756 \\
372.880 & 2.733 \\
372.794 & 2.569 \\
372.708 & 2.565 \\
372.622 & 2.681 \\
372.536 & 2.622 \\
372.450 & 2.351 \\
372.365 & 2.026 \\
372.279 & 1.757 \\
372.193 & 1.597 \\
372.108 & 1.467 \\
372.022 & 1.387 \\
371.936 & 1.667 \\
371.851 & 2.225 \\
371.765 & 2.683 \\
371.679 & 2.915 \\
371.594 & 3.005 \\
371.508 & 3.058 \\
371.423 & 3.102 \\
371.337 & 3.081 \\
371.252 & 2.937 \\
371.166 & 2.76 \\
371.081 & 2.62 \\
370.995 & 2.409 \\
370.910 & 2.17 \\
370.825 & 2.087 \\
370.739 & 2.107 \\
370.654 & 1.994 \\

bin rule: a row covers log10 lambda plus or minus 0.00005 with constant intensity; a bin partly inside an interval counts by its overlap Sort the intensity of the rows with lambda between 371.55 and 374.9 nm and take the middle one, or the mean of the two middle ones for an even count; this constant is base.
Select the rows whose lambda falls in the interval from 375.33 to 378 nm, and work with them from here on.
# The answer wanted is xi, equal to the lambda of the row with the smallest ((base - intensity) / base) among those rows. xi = 377.371 nm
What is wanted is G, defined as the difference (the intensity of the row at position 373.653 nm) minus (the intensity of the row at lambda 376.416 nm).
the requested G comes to -1.12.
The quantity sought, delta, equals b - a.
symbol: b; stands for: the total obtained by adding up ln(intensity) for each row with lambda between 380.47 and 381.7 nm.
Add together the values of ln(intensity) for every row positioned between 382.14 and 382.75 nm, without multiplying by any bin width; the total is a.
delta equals 10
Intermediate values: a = 4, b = 13.9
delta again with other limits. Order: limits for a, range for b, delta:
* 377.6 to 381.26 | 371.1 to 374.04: -18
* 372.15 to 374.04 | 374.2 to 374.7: -11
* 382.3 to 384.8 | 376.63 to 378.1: 2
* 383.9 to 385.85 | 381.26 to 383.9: -3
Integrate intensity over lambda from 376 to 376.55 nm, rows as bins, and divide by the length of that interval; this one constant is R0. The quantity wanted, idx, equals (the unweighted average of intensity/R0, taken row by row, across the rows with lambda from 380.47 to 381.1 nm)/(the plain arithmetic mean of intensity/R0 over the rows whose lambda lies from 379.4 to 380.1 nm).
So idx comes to 1.26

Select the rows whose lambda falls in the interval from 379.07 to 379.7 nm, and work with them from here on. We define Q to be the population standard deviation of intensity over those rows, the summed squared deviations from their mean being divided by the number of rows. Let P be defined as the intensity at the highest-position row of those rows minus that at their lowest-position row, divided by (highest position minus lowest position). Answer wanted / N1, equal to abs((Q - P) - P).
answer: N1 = 1.64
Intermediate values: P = -0.7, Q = 0.17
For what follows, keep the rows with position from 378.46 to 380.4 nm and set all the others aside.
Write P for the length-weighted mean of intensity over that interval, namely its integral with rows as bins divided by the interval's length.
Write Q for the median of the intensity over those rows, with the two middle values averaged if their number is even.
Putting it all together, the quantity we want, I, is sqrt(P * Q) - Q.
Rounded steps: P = 2.68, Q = 2.62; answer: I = 0.030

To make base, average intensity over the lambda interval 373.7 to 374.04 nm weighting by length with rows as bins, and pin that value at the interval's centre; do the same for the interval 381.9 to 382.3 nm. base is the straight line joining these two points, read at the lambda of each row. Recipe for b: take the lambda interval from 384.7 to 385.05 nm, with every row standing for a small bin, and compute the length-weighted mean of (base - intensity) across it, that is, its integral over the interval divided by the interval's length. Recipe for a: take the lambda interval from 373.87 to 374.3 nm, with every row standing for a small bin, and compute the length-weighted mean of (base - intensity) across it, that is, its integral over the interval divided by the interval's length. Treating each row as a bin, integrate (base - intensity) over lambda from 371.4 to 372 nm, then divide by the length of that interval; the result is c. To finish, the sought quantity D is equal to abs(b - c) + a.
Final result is 0.1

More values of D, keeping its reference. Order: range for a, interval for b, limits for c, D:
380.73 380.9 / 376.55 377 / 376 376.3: -0.7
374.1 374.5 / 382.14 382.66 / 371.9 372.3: 0.6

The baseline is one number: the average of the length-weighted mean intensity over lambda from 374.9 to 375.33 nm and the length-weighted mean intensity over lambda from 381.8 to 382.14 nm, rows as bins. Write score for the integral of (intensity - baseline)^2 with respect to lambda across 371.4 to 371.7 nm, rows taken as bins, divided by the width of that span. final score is 1.04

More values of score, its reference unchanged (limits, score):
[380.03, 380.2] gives 0.88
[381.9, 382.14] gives 0.05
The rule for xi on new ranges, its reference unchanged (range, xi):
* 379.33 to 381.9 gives 380.337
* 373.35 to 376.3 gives 375.464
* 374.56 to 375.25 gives 375.205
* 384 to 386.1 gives 384.741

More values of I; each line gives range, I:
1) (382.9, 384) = -0.010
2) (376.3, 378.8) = -0.070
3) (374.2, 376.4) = -0.011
